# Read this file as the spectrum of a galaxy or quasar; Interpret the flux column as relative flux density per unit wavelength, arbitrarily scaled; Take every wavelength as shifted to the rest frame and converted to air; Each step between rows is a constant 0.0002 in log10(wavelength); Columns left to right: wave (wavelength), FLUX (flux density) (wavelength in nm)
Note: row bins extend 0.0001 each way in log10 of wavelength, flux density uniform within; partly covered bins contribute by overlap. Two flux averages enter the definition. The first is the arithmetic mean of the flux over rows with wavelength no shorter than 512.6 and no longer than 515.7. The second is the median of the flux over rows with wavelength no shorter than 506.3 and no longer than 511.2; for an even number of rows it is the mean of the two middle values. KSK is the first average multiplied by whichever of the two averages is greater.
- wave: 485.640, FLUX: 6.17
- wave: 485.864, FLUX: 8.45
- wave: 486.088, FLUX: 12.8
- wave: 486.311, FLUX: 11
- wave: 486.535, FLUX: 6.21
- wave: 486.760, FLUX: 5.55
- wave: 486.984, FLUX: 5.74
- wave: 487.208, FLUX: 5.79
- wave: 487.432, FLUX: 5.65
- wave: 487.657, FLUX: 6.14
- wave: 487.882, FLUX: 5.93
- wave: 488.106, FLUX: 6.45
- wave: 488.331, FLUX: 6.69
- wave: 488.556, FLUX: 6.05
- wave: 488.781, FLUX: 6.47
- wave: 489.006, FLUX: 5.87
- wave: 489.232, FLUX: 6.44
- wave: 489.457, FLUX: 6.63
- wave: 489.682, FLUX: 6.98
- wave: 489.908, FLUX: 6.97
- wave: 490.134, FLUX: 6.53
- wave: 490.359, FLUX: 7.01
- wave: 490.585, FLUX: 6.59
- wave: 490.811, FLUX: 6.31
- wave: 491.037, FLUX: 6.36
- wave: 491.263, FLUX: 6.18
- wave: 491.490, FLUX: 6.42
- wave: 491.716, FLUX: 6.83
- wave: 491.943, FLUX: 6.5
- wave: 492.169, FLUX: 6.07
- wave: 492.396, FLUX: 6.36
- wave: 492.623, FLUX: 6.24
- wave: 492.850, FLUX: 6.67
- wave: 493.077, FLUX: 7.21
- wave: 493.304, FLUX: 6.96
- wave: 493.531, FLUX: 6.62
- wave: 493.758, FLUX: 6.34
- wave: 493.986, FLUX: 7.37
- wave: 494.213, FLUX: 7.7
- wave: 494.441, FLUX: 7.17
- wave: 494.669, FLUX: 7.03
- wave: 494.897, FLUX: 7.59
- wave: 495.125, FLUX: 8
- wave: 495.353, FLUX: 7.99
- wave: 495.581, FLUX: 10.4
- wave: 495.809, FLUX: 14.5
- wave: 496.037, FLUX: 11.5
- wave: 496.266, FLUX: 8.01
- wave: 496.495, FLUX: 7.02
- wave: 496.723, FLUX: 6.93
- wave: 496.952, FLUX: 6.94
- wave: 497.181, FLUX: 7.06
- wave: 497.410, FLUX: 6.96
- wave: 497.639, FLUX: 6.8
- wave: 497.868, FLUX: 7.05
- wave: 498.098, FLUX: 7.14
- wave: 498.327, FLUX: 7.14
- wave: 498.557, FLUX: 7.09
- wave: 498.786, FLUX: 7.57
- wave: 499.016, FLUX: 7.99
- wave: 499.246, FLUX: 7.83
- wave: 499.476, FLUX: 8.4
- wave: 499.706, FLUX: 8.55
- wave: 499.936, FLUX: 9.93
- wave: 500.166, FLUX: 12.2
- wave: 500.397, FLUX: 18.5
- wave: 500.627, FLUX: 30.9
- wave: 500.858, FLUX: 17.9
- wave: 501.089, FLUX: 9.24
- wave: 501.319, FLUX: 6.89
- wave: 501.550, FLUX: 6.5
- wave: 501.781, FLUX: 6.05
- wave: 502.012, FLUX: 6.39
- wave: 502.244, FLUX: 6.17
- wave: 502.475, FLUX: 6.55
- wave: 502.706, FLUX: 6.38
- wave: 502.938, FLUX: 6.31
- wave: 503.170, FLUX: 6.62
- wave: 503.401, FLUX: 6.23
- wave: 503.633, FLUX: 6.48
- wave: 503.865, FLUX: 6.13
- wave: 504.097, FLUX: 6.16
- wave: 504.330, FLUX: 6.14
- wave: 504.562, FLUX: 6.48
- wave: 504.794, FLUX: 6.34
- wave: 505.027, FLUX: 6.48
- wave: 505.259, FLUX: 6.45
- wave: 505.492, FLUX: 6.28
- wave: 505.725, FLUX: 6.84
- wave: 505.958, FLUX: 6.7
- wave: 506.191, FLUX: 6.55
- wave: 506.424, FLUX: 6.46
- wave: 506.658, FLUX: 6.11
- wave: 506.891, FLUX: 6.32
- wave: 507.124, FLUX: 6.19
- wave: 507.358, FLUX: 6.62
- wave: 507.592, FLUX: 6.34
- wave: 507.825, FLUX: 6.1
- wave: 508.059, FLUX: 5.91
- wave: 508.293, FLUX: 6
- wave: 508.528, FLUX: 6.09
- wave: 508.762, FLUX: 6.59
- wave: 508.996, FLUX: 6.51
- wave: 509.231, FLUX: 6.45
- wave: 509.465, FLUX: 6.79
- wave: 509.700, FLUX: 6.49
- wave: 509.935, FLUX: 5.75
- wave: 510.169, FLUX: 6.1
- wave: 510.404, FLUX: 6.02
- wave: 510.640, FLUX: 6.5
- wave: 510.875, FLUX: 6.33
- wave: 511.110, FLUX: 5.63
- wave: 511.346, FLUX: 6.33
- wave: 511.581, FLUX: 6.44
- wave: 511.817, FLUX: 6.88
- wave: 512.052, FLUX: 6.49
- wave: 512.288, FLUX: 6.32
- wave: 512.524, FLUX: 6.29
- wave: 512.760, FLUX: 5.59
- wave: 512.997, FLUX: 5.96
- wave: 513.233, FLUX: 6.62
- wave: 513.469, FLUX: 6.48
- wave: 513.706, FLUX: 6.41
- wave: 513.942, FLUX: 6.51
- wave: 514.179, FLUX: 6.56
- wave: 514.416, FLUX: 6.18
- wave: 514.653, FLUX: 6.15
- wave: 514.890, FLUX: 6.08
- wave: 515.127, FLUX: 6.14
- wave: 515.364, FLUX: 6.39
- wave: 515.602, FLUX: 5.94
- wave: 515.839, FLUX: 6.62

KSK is 39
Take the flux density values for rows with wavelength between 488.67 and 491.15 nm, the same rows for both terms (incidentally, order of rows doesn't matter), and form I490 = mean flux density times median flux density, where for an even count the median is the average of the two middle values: 42.8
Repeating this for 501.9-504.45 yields 39.9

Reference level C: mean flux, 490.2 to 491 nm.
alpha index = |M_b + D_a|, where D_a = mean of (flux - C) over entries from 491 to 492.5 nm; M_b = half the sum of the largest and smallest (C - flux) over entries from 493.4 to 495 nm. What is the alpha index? 0.63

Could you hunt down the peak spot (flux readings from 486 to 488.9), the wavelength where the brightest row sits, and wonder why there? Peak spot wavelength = 486.088 nm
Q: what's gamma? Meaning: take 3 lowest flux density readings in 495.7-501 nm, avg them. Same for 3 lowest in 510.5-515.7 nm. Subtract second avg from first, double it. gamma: 2.3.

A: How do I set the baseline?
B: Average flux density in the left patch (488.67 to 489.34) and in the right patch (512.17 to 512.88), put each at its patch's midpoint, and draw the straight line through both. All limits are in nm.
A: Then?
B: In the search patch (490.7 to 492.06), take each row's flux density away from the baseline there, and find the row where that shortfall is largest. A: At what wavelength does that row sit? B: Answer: 491.263 nm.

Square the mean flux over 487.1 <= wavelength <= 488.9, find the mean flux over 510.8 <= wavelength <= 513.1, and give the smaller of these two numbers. 6.23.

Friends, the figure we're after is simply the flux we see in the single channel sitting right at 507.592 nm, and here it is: 6.34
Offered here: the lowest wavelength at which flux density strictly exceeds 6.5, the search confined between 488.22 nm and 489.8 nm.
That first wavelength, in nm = 488.331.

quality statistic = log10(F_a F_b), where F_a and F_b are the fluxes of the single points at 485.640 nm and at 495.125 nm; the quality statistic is 1.69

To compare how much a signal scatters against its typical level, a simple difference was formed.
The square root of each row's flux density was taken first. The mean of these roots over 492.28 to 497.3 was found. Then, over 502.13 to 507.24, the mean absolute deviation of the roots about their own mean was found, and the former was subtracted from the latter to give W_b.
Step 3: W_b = -2.7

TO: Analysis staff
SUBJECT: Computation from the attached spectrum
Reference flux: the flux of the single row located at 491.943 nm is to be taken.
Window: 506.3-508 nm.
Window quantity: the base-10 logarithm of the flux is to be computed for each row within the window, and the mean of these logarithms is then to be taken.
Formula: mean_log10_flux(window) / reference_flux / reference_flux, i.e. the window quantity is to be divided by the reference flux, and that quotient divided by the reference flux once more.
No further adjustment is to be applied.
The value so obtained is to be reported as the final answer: 0.019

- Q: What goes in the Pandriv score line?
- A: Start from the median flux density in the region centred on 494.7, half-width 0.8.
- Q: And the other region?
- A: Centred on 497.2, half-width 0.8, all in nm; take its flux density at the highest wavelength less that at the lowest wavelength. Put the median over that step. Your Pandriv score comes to 253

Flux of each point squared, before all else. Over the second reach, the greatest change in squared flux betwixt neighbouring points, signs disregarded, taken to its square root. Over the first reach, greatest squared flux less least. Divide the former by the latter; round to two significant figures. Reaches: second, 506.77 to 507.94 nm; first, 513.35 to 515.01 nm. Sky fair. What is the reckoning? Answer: 0.39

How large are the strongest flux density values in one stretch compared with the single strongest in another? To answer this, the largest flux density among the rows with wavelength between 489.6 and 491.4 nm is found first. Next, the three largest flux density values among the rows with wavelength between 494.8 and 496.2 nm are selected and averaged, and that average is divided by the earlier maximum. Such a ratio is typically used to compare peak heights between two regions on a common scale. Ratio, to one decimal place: 1.7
